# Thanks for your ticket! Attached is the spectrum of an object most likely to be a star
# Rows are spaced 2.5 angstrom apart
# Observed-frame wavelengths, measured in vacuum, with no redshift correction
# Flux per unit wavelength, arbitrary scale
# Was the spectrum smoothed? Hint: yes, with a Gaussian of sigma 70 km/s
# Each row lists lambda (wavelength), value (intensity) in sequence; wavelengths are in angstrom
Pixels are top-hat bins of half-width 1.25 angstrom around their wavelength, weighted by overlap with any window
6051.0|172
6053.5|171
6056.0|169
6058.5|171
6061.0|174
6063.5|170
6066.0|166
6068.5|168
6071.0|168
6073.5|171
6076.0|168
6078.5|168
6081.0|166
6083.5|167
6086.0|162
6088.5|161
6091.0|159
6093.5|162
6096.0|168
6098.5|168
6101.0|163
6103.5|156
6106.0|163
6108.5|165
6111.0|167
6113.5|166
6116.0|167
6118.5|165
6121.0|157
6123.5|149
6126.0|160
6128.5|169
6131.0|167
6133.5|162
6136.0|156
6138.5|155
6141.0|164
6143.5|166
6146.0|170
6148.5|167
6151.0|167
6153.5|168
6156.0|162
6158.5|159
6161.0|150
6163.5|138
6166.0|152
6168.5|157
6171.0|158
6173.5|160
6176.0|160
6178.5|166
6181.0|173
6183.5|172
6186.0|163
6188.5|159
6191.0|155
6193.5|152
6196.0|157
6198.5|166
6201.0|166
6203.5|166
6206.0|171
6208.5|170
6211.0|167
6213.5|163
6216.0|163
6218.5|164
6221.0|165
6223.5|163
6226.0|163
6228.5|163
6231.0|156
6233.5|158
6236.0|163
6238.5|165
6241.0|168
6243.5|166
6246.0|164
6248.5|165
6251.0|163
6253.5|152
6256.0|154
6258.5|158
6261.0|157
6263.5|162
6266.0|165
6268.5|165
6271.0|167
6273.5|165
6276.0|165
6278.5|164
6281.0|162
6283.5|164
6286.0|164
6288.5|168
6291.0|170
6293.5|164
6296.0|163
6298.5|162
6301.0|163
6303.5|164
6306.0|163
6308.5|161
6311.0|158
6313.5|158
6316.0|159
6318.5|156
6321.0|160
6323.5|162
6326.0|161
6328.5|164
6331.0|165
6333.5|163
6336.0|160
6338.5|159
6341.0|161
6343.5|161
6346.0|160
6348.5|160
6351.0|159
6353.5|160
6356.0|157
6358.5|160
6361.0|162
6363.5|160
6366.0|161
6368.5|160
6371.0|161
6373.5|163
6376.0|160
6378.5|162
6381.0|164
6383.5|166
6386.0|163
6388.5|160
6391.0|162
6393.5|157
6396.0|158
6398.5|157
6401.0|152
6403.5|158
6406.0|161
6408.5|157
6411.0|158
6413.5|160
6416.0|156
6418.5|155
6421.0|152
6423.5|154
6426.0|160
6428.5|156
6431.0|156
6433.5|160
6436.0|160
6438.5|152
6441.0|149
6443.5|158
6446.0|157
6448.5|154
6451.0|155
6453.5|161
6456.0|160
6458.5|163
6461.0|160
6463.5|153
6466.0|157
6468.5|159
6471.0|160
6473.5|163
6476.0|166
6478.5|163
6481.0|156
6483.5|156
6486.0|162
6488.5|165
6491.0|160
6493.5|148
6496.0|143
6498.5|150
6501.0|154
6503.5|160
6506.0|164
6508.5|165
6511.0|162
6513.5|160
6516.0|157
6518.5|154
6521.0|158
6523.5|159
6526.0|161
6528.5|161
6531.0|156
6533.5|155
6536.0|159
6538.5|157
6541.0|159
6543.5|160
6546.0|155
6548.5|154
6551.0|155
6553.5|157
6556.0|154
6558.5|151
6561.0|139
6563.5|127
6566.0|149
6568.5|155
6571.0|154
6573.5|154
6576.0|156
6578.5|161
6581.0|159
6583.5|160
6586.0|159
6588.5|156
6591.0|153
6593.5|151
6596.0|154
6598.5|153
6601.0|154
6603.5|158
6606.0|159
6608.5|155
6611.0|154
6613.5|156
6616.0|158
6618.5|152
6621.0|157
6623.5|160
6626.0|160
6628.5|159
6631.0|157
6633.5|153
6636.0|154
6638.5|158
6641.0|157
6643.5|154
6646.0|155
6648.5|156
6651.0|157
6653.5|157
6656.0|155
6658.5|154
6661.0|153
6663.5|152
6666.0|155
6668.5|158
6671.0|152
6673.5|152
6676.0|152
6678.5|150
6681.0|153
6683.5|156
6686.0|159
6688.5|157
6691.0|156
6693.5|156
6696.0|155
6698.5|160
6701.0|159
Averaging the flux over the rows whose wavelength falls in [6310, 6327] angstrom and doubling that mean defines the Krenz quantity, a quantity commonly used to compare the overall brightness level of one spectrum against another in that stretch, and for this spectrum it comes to 318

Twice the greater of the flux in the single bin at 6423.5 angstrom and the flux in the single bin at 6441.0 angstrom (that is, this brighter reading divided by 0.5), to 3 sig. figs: 308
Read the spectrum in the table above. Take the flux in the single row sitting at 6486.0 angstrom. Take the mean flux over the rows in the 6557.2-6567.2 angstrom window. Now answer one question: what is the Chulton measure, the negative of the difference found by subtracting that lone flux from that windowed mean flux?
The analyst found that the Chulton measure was 20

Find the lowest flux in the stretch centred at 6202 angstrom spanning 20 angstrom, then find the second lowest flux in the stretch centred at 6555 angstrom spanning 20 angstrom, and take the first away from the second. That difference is -13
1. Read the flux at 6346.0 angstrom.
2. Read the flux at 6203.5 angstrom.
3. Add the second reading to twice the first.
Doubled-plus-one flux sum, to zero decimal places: 486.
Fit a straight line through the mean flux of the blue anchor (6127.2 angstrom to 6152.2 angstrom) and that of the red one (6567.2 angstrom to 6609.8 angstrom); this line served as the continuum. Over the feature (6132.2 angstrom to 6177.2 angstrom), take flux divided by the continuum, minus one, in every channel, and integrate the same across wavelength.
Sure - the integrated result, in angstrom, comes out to -1.2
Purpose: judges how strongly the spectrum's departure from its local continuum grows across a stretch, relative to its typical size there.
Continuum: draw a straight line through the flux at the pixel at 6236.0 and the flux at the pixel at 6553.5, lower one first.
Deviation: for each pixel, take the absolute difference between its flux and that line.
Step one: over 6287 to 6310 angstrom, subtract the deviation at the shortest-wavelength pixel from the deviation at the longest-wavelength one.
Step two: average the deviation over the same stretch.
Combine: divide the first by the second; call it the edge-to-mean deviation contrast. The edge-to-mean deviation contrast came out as -2.1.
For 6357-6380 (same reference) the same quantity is 1.0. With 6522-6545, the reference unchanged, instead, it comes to 0.7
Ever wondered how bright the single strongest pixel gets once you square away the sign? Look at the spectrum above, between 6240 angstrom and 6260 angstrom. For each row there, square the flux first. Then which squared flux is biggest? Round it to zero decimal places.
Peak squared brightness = 28224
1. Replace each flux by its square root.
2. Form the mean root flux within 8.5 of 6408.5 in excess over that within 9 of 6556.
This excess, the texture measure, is 0.38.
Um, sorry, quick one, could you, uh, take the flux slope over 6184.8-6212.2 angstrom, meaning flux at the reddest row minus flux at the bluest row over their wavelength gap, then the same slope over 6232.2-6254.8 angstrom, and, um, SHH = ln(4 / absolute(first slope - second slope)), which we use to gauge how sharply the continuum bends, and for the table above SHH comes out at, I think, 2.2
